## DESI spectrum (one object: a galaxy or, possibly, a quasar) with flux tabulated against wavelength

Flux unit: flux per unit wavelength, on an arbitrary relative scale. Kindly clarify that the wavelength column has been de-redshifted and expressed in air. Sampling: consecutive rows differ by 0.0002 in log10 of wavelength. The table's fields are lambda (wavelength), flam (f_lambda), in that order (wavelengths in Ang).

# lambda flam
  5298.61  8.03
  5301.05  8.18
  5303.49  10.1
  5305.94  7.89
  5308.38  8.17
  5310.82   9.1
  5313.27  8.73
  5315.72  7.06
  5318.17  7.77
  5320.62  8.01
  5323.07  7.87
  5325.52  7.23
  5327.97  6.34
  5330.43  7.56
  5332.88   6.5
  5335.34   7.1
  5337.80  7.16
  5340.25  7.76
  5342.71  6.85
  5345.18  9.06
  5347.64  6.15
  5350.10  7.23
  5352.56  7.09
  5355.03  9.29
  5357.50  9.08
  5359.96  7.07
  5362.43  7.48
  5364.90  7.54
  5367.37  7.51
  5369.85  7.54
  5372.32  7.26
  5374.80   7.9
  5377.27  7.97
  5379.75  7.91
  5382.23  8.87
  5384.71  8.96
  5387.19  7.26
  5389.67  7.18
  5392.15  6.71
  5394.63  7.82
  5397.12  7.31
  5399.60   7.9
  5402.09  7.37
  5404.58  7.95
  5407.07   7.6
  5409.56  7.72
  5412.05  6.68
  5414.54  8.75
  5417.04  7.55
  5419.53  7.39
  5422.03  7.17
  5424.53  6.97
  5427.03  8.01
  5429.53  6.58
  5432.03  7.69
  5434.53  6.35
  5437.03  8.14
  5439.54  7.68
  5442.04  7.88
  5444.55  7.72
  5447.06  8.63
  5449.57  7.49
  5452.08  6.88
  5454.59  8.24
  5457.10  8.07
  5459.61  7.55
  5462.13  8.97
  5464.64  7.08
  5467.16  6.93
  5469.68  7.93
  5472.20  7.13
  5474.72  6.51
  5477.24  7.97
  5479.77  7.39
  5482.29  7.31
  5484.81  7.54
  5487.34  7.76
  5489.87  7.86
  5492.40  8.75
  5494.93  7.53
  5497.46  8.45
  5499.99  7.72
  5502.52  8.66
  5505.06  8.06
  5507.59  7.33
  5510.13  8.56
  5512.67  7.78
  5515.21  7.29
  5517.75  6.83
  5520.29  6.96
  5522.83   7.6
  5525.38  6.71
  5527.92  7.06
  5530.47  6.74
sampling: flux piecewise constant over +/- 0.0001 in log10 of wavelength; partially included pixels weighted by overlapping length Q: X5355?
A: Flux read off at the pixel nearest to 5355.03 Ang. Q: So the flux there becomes 9.29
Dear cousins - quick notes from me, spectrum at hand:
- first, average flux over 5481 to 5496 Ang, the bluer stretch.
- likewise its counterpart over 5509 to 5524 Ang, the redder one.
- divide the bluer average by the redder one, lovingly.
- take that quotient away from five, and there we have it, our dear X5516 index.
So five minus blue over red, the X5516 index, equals 3.96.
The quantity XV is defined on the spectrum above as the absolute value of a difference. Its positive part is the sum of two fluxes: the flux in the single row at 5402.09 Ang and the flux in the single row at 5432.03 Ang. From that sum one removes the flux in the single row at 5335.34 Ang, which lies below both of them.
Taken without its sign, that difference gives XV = 7.96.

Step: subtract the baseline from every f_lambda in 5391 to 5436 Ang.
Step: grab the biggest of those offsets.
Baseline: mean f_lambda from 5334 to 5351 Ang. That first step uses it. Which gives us 1.42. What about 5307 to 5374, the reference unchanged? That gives 1.96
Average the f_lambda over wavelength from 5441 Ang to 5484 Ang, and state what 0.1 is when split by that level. 0.0131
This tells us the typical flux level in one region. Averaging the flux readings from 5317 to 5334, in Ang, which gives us 7.33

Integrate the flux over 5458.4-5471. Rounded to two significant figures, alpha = 97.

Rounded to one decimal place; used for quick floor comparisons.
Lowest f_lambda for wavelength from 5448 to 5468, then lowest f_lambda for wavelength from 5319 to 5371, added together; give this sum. 13.0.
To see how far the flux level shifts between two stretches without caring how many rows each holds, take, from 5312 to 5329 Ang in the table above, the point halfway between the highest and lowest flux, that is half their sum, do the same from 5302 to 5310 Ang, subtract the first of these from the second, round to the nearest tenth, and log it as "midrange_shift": 1.5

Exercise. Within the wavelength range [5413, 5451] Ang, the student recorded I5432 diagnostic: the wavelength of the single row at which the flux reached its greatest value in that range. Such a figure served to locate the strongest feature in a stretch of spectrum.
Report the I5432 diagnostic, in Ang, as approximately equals 5414.54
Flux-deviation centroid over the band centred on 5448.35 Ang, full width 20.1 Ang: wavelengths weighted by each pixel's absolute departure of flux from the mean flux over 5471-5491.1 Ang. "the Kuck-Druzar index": 5449.6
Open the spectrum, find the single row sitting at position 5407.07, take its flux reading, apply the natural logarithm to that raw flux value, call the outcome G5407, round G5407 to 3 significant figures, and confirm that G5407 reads 2.03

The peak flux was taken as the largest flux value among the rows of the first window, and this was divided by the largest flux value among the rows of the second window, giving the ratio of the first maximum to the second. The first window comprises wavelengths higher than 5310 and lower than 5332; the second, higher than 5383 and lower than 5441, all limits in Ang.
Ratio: 1.02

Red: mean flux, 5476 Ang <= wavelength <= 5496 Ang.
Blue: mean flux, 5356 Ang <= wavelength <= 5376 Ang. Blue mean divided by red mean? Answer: 0.99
